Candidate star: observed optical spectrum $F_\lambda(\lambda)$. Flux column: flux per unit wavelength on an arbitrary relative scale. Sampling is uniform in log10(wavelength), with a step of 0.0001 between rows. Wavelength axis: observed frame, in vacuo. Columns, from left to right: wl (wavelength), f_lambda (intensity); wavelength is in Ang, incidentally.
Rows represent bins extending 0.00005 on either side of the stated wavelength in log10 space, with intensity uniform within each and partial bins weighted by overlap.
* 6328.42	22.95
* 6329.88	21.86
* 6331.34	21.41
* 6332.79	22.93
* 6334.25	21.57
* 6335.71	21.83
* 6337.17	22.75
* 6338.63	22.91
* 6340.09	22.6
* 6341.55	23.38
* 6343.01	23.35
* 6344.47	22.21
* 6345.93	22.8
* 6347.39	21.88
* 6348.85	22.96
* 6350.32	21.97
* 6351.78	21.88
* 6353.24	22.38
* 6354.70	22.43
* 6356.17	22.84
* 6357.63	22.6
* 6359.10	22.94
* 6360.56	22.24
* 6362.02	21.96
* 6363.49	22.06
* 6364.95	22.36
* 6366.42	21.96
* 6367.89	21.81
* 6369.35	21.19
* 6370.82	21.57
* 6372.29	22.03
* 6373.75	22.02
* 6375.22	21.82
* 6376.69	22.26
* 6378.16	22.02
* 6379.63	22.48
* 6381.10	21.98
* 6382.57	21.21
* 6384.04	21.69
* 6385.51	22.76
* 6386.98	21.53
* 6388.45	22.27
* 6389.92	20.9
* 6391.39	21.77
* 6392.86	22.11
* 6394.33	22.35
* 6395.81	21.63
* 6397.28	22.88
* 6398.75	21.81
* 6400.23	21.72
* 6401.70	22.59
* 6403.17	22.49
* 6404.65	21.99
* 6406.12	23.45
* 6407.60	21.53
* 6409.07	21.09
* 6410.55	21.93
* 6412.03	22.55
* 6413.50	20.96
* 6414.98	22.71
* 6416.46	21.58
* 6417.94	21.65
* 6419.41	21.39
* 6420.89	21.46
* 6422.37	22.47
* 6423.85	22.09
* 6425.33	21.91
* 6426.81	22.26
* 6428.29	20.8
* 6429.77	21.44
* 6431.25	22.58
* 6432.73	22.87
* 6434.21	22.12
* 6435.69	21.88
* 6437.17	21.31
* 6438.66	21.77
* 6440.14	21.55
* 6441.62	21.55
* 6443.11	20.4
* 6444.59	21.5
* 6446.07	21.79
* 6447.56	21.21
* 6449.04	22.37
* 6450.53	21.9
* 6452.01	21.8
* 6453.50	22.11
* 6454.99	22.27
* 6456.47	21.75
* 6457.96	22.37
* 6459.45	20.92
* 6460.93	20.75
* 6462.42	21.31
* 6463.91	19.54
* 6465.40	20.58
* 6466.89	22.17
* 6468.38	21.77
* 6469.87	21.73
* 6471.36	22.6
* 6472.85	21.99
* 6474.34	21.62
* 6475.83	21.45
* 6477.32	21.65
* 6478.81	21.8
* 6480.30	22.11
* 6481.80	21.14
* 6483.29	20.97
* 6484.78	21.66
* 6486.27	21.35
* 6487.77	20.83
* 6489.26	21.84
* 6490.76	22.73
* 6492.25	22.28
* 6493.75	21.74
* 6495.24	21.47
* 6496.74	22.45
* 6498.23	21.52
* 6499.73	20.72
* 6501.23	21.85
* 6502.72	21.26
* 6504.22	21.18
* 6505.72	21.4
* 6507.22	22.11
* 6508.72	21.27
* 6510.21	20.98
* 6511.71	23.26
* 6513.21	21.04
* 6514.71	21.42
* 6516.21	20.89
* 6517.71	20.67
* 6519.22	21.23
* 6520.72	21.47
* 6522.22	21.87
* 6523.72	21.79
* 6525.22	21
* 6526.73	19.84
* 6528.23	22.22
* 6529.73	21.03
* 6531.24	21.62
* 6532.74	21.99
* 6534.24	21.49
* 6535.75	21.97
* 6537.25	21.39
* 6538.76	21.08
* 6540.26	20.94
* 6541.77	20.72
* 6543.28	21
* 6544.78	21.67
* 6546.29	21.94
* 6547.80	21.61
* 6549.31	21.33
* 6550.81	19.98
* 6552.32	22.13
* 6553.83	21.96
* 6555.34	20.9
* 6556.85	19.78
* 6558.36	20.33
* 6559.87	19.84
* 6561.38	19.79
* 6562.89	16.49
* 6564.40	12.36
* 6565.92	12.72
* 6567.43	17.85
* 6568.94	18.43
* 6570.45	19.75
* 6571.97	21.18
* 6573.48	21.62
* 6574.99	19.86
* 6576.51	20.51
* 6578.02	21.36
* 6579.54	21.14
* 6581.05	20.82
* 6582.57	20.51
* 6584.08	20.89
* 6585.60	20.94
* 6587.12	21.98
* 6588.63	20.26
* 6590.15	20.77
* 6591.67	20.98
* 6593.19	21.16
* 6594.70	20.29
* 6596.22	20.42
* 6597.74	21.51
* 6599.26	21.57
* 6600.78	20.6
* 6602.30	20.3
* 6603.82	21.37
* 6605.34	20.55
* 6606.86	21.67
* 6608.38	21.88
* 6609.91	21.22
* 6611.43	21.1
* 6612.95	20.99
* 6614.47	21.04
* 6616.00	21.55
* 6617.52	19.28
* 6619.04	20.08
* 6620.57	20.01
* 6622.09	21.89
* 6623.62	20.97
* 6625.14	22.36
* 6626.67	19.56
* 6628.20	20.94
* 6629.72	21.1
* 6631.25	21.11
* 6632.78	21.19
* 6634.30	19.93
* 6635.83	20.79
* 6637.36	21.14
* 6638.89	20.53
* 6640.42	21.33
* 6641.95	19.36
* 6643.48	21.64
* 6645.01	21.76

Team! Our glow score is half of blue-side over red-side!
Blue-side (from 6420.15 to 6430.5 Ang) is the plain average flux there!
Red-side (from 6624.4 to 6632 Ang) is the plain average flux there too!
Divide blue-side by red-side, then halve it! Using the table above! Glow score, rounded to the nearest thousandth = 0.518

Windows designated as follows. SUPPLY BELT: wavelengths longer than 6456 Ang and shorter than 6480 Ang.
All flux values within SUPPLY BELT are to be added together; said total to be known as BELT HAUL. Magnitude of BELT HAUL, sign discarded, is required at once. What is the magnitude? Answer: 344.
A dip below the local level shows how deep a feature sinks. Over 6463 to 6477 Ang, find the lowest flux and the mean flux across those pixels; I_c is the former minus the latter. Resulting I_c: -2.0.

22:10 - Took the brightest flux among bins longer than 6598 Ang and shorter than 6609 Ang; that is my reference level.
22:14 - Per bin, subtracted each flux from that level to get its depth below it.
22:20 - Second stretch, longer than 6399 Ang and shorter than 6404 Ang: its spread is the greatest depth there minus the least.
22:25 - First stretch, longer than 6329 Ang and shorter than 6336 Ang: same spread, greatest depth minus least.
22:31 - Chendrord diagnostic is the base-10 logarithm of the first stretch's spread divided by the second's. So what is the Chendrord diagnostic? 0.24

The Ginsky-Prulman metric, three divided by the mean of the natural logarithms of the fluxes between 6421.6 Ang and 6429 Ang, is 0.972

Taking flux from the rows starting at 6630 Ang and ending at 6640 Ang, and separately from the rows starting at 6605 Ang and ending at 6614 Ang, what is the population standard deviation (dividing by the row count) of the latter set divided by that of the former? 1.0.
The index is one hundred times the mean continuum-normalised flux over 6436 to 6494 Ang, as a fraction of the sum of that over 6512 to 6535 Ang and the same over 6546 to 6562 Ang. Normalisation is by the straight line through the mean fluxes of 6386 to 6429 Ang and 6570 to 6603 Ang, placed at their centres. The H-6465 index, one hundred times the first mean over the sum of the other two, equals 50.1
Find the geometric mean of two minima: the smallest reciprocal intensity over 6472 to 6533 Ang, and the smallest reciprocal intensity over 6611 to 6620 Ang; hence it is 0.0447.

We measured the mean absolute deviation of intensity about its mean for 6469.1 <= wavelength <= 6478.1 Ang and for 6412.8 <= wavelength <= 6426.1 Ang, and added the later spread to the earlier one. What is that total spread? 0.7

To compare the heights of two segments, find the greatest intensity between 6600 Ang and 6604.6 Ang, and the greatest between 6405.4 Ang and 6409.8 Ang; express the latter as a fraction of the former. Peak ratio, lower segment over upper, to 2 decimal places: 1.10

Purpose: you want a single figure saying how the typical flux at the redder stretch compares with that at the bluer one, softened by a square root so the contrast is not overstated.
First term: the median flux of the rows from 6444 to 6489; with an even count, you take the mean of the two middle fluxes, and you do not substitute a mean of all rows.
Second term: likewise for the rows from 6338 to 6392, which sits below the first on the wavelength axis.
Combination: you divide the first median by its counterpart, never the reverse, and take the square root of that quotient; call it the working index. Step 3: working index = 0.992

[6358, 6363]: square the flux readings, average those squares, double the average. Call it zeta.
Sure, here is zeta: 1002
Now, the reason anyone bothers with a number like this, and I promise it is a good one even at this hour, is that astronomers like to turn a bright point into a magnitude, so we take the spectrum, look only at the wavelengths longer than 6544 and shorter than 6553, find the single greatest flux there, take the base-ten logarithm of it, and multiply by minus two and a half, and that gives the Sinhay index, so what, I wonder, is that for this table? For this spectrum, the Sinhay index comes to -3.362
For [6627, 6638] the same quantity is -3.315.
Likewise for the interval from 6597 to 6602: -3.335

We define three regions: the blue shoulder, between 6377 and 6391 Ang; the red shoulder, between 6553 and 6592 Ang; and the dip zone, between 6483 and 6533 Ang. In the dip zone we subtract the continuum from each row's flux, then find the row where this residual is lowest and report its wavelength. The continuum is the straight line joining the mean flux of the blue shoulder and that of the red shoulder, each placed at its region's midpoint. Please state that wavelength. 6526.73 Ang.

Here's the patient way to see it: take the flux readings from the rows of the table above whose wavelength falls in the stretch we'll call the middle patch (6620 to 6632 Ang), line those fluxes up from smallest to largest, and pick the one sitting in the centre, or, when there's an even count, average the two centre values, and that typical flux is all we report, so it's 21.0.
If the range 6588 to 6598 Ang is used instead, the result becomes 20.8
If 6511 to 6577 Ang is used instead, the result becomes 21.0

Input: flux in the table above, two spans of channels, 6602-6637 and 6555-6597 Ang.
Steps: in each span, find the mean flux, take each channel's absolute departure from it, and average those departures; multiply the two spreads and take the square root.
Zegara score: 0.94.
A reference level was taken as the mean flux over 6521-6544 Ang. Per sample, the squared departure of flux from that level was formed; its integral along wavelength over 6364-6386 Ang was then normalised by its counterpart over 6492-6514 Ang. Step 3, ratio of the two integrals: 1.1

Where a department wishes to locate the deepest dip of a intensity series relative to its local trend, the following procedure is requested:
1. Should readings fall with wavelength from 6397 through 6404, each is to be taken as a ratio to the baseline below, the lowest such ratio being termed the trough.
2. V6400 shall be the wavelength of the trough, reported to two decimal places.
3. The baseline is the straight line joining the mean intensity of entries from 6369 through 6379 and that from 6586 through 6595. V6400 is 6400.23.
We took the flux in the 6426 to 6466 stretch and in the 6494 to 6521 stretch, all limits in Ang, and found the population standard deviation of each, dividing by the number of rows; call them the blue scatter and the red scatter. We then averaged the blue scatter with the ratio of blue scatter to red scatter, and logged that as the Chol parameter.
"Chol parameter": 1.0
